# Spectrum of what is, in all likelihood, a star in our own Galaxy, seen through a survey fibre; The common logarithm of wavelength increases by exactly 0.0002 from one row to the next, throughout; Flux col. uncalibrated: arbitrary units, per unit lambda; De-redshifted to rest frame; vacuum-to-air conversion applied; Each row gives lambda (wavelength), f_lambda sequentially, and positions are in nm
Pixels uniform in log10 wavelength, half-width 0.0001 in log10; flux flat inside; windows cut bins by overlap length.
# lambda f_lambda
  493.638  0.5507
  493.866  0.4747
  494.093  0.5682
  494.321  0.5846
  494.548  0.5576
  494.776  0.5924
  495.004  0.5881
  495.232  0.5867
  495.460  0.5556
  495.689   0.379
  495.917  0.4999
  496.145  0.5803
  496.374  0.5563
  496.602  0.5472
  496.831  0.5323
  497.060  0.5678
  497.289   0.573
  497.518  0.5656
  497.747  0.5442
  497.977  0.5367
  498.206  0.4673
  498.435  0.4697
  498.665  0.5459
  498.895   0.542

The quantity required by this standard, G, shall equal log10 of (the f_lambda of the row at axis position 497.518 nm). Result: -0.247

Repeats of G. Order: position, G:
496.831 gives -0.274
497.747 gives -0.264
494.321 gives -0.233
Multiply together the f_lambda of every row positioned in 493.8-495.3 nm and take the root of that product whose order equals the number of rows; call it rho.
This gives 0.563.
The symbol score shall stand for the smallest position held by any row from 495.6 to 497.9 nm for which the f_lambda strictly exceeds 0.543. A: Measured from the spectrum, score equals 496.145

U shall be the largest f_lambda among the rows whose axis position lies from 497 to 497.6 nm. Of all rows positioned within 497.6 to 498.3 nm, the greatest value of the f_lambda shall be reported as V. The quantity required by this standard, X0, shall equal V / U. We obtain 0.95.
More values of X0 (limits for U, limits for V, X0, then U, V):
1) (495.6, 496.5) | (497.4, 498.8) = 0.97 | 0.5803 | 0.5656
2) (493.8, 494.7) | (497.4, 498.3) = 0.97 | 0.5846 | 0.5656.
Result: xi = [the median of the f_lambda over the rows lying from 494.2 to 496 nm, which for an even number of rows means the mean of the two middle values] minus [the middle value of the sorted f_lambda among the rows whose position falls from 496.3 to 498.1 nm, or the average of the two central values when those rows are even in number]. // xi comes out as 0.02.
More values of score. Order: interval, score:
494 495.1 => 494.093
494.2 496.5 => 494.321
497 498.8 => 497.060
